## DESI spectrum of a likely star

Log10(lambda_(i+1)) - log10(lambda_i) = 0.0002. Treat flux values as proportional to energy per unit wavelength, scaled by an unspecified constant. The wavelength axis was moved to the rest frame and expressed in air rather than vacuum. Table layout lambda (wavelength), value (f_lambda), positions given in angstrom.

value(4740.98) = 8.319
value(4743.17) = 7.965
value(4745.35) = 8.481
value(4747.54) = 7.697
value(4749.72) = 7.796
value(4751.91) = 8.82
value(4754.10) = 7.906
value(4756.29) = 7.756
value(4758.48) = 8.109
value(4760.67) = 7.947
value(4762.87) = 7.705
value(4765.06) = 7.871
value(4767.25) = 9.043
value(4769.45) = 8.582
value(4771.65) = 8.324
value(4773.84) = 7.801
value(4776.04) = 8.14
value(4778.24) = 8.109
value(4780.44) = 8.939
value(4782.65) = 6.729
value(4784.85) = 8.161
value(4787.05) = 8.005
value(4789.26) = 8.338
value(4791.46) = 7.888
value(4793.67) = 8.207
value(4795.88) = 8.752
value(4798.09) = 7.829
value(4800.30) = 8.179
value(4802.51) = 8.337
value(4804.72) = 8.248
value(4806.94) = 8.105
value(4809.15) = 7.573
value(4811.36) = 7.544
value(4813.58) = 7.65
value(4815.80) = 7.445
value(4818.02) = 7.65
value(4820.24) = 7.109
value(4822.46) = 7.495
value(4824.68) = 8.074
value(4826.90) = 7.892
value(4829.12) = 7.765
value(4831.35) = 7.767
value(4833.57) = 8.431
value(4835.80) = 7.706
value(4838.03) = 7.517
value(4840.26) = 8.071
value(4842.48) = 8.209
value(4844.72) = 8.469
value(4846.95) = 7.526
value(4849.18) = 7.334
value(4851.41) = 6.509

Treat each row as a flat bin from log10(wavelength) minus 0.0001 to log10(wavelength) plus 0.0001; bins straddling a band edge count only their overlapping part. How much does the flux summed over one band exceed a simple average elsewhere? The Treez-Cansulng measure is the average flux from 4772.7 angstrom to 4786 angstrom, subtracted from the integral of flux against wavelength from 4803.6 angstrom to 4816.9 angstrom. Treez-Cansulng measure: 95.2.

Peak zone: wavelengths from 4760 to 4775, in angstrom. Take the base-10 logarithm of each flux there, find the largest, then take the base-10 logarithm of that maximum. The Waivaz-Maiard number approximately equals -0.019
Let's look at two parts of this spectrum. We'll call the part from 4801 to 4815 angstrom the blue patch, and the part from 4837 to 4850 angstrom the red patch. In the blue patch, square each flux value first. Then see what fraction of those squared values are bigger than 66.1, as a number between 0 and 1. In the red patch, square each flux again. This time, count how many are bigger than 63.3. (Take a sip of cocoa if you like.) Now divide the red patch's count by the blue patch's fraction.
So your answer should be 9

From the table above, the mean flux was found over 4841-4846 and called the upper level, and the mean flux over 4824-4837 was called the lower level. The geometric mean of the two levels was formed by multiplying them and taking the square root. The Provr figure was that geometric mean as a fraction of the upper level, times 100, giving 98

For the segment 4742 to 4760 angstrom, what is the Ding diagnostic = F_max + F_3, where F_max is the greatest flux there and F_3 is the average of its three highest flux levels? 17.3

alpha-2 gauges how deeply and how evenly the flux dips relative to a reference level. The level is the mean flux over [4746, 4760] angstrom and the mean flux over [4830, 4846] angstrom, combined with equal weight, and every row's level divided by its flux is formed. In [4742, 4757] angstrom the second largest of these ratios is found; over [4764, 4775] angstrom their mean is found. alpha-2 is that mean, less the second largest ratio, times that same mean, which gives -0.065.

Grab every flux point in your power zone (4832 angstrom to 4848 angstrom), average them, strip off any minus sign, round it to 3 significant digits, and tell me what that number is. 7.99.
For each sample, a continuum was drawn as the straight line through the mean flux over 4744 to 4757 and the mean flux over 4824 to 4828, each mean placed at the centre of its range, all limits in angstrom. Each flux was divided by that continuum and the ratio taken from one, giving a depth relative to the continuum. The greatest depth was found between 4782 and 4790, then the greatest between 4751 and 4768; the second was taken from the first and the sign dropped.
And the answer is 0.12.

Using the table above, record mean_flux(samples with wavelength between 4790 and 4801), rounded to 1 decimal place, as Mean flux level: 8.2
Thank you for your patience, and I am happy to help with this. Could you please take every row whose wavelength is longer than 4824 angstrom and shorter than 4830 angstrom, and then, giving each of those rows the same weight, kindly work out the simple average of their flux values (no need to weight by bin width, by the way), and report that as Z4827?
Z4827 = 7.91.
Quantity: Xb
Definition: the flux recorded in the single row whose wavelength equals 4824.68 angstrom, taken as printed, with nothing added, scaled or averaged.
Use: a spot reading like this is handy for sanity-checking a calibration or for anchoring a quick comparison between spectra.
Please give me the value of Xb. 8.074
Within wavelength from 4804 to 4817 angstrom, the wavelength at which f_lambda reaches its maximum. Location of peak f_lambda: 4804.72 angstrom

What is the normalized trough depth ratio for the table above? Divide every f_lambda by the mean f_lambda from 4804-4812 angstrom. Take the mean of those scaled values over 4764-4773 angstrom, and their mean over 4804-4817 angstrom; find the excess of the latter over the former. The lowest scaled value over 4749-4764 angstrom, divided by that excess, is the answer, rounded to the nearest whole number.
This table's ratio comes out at -11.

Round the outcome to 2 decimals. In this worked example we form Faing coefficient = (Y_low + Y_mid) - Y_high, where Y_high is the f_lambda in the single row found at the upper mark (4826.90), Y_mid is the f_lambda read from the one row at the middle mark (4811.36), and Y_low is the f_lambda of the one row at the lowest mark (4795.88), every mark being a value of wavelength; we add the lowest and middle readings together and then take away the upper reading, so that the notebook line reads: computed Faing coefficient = 8.40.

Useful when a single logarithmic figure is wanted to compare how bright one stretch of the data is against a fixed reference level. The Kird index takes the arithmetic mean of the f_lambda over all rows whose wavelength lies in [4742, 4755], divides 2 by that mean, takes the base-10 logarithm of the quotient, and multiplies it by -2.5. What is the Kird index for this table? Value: 1.52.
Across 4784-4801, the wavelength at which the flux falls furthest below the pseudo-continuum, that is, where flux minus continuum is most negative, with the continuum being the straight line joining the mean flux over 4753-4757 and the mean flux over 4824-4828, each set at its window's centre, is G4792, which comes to 4798.09 angstrom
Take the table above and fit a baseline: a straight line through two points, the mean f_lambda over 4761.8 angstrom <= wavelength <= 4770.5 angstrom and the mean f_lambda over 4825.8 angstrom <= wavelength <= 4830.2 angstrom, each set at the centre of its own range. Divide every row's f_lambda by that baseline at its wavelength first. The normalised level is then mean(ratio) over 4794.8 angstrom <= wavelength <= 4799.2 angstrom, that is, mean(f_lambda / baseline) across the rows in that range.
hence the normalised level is 1.03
